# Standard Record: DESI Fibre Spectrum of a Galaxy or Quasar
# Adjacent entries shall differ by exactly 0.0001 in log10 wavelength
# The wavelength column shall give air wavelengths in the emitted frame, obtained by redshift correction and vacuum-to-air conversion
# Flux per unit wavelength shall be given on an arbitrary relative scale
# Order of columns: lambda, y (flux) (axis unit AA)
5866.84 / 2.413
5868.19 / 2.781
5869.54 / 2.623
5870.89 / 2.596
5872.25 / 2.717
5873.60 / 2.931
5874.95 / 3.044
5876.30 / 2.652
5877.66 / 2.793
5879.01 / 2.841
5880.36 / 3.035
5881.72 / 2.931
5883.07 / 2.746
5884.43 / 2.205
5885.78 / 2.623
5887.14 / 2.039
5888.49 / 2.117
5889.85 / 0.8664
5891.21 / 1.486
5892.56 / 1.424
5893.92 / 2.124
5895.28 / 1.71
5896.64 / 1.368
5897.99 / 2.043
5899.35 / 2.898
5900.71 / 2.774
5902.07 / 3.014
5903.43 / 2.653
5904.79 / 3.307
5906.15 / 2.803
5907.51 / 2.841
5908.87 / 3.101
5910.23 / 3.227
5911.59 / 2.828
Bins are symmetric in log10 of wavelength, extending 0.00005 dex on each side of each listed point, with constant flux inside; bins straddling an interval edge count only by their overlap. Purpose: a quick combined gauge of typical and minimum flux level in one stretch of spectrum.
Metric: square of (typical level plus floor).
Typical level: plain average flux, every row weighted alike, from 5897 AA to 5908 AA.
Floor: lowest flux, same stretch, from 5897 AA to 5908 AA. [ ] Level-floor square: 23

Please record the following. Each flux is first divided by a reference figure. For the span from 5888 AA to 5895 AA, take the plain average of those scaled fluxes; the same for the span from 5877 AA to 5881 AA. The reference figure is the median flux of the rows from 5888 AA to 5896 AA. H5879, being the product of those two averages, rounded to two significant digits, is 1.8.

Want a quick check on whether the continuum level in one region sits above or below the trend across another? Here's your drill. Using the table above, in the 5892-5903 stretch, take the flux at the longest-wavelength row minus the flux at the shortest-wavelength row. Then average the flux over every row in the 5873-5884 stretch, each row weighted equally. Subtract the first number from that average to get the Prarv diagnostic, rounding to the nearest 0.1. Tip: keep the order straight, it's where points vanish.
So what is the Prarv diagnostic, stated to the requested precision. 1.3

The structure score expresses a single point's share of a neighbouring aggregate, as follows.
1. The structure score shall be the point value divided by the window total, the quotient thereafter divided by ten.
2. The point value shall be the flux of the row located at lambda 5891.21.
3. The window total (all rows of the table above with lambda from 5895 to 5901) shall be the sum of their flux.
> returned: 0.0138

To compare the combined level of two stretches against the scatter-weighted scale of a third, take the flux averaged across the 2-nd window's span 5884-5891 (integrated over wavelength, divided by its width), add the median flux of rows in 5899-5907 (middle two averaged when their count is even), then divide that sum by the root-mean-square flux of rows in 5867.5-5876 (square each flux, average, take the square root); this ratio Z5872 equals 1.7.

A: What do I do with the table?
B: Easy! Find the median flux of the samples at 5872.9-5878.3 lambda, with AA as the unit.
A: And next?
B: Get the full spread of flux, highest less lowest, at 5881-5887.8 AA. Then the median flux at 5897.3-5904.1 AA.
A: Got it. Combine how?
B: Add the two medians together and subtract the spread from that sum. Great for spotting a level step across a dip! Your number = 4.7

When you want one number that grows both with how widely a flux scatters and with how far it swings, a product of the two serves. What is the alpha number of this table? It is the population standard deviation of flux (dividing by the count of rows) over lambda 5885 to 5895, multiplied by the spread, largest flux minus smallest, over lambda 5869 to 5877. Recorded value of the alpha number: 0.24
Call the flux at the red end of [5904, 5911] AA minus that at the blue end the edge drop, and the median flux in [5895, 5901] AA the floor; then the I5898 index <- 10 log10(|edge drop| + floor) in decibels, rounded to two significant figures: 3.3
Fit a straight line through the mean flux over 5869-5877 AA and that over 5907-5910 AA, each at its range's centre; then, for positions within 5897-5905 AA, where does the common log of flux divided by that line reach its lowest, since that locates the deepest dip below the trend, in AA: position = 5897.99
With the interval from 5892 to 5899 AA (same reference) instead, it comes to 5896.64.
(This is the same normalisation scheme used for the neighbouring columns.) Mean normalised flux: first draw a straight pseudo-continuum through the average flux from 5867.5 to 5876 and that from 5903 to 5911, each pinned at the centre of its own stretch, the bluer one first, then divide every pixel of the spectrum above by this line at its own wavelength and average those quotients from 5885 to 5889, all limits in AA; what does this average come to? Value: 0.8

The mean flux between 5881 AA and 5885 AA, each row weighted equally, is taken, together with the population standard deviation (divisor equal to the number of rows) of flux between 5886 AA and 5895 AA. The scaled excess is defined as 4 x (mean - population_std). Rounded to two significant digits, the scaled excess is 8.7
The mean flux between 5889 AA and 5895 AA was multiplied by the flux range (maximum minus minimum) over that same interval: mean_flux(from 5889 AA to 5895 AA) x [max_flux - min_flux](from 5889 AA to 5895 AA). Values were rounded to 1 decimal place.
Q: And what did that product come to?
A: 1.9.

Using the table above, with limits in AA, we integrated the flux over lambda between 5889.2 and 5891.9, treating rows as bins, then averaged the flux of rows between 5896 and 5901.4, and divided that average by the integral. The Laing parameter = 0.71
